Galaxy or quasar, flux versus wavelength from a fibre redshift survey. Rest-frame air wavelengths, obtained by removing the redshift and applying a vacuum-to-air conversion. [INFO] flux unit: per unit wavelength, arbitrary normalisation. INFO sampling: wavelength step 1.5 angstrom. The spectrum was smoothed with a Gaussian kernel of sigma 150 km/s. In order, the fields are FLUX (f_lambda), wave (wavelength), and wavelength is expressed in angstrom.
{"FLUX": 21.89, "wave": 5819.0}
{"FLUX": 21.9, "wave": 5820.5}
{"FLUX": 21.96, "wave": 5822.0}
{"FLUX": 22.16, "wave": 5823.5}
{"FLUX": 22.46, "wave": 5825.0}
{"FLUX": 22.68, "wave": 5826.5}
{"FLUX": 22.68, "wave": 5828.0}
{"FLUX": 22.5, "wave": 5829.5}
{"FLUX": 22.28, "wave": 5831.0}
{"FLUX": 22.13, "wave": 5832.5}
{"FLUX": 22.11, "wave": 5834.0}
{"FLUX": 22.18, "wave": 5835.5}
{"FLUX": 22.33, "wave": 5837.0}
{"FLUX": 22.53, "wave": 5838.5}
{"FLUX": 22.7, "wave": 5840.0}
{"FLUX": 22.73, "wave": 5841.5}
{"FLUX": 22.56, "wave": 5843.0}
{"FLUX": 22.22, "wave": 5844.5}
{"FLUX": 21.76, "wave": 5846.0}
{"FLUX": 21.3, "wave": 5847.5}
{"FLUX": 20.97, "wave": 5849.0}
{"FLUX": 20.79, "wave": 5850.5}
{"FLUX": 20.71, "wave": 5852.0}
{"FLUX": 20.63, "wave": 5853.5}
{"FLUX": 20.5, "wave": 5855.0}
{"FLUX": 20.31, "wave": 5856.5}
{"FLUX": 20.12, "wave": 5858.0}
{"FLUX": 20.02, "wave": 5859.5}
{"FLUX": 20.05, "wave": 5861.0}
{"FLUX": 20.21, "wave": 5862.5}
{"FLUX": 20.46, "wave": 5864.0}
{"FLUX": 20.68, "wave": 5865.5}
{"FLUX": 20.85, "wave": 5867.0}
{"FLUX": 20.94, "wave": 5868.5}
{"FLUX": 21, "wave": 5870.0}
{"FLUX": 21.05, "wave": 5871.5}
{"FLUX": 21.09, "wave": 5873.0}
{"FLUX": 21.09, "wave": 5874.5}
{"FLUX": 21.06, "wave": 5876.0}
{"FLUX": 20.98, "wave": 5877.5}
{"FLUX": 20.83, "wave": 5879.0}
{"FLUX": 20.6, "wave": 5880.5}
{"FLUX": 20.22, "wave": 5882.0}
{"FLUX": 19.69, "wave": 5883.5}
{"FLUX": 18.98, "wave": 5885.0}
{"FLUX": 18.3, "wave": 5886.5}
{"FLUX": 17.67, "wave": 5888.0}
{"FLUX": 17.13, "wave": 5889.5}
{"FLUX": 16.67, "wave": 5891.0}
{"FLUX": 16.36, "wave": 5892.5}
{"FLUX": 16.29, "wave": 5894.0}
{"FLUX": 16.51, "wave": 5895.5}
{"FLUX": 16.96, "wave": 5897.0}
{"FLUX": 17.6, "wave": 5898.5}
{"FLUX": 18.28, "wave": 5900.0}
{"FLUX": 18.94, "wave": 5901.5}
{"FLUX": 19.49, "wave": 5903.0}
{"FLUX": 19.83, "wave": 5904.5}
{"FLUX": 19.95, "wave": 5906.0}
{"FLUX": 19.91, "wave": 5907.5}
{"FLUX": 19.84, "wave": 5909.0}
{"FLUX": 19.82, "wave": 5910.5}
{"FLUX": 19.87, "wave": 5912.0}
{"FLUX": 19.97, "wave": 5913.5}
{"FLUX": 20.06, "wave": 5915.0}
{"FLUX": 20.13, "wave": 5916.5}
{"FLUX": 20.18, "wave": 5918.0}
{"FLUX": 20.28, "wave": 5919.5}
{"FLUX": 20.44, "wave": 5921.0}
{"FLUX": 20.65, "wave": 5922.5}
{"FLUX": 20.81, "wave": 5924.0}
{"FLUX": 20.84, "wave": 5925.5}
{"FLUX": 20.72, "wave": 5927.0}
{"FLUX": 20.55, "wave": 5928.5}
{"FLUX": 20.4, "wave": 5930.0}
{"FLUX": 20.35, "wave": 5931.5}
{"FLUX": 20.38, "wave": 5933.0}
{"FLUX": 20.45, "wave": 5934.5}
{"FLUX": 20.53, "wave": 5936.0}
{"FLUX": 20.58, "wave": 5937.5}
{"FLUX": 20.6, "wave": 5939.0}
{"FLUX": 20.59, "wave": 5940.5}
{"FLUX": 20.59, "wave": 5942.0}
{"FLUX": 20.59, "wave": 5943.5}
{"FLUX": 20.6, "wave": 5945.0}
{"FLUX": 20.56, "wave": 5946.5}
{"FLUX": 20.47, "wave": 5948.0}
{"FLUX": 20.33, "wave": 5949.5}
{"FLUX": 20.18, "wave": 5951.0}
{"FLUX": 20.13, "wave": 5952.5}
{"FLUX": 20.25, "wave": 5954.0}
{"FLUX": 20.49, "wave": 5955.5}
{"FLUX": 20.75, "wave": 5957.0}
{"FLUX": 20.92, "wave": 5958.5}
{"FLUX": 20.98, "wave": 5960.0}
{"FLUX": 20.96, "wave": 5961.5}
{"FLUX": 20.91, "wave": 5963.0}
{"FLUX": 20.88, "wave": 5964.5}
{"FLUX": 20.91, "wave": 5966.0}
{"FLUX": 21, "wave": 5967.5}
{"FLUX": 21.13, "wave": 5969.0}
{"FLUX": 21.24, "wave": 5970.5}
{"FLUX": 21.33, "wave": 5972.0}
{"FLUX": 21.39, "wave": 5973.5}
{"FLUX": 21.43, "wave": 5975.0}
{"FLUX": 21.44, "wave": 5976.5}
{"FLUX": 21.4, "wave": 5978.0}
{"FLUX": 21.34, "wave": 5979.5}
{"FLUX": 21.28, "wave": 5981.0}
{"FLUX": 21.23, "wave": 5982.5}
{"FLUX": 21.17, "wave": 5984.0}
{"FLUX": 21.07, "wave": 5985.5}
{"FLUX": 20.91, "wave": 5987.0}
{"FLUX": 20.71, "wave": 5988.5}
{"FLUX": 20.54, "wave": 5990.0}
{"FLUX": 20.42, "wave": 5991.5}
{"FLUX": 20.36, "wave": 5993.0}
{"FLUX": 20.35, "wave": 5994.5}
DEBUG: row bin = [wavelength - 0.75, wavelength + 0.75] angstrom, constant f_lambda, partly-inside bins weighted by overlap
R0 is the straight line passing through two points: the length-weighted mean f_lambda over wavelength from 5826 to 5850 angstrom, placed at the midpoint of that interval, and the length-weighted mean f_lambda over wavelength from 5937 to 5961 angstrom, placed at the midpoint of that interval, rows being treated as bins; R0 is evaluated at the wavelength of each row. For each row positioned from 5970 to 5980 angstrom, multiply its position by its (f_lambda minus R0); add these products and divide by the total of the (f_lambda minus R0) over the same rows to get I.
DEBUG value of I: 5975.2 angstrom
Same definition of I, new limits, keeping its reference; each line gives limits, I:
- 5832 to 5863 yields 5857.3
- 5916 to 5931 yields 5921.1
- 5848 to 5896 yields 5878.9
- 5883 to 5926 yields 5897.1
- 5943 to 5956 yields 5951.0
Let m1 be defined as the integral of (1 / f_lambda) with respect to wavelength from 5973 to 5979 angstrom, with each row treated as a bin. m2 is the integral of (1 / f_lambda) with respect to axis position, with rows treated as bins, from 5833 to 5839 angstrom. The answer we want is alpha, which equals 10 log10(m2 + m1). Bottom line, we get -2.6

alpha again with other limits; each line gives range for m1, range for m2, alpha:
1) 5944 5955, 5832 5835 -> -1.7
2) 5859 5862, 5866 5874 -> -2.7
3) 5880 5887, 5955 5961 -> -1.9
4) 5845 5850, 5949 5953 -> -3.6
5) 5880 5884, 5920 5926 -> -3.1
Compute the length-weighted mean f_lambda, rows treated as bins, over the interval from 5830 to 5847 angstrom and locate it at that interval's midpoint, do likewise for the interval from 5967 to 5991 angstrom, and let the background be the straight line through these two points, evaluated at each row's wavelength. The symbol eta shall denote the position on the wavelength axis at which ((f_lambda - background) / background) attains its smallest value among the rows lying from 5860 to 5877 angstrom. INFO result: 5861.0 angstrom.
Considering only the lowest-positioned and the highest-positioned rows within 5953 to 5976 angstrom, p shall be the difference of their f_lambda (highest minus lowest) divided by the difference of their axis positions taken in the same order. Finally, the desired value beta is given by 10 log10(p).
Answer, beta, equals -13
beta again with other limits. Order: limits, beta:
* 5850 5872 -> -19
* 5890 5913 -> -8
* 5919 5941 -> -18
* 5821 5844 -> -15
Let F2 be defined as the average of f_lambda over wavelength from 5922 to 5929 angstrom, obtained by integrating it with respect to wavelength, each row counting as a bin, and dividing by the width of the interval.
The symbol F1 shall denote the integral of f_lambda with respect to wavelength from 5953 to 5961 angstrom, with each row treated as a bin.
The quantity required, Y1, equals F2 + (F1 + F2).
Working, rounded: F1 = 165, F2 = 20.7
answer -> 207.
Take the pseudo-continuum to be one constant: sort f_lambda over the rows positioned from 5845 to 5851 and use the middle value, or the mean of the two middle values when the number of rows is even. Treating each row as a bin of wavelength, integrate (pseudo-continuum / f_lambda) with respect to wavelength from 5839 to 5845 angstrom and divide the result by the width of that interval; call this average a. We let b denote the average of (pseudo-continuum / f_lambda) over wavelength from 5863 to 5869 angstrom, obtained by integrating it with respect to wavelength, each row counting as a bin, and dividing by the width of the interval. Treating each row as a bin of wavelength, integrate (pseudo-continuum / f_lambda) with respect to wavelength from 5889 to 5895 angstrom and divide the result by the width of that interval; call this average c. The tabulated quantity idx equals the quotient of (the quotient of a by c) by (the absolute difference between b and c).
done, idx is 3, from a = 0.94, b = 1.02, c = 1.27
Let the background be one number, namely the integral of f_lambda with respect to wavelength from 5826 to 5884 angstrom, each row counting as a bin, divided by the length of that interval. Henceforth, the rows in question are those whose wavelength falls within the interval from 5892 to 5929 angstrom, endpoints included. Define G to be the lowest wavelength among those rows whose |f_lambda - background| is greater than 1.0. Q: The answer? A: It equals 5892.5 angstrom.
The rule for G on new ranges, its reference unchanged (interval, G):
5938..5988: 5951.0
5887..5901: 5888.0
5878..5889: 5882.0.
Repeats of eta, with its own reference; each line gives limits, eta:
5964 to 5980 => 5964.5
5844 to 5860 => 5859.5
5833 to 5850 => 5849.0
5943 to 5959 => 5952.5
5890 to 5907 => 5894.0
